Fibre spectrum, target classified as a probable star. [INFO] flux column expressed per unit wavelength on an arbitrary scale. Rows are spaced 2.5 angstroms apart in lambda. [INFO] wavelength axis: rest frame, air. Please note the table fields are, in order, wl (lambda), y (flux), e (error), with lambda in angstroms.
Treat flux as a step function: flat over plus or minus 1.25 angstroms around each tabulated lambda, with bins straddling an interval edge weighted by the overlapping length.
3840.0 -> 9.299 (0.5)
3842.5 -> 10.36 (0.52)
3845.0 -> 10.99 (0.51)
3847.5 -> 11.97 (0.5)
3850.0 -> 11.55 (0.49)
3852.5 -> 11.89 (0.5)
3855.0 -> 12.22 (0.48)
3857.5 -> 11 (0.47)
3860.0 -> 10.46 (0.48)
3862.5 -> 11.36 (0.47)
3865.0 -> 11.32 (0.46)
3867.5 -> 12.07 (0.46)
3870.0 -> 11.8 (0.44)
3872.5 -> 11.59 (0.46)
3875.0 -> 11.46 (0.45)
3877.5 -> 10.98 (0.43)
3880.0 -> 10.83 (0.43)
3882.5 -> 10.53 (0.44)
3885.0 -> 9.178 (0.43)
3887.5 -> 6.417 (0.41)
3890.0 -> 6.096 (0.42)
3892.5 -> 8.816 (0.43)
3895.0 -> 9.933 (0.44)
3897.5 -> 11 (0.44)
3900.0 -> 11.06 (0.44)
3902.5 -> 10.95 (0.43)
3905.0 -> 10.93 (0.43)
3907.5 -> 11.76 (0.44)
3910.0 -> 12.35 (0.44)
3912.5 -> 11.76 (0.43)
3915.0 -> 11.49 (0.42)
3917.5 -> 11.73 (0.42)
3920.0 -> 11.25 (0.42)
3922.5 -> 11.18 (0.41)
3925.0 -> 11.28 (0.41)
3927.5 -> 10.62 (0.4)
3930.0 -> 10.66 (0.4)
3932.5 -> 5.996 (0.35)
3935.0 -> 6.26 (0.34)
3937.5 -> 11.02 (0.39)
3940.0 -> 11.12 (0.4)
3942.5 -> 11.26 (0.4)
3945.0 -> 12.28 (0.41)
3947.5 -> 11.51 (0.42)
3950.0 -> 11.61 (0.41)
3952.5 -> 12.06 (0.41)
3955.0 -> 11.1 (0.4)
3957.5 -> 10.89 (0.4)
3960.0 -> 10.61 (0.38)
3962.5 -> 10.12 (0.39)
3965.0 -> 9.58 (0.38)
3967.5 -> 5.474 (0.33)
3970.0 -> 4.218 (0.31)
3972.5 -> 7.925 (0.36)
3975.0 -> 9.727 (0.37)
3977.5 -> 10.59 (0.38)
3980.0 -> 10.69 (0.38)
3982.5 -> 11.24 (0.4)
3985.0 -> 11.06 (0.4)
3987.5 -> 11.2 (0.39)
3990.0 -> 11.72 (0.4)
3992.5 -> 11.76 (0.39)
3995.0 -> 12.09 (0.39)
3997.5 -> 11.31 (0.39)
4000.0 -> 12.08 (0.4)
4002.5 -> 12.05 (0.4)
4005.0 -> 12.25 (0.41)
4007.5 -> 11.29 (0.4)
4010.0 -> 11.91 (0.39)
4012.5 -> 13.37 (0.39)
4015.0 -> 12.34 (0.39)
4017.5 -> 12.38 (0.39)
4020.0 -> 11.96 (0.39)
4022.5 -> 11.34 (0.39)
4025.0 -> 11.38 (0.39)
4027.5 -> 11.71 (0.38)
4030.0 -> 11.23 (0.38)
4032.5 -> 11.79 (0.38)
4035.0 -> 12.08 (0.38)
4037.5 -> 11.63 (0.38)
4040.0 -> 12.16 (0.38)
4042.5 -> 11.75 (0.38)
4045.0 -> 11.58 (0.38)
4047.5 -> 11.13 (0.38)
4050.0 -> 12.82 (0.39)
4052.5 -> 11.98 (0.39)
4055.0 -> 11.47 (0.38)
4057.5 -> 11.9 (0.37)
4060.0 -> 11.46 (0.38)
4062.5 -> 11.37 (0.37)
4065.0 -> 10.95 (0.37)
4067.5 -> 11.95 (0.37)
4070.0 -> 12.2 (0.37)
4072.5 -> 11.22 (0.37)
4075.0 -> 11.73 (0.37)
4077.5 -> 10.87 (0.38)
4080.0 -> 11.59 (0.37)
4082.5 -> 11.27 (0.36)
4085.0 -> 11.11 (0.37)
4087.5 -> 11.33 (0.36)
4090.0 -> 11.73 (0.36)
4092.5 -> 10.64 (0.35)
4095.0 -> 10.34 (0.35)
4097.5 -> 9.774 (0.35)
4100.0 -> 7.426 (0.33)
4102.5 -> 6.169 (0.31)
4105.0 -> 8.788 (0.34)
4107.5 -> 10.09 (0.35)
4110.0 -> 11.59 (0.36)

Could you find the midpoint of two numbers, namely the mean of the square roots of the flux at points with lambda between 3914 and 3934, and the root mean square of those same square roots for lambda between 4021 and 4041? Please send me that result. 3.32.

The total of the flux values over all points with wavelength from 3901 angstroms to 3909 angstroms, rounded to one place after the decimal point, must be 33.6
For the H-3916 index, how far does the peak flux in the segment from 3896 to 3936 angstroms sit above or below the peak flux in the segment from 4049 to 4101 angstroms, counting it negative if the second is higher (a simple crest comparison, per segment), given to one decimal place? -0.5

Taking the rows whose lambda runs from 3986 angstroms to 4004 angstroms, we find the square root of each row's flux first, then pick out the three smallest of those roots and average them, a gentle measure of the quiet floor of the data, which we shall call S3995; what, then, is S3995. 3.38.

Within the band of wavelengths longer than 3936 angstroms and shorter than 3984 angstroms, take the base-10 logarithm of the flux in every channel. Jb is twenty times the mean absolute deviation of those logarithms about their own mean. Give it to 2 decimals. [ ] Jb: 1.55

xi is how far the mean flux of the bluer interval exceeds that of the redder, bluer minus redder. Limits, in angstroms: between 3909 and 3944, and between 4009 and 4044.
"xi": -1.4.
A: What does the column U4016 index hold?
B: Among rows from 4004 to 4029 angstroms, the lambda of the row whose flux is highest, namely 4012.5 angstroms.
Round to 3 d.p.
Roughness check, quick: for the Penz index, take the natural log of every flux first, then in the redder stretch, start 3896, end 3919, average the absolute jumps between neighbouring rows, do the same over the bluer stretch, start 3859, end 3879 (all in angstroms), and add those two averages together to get 0.064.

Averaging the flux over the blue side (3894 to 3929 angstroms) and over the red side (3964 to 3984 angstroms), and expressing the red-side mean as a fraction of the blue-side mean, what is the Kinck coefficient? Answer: 0.8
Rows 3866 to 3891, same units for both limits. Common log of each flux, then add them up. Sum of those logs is 10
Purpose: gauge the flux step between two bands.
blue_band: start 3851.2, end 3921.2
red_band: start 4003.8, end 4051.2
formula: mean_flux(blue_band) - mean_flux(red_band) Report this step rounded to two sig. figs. -1.1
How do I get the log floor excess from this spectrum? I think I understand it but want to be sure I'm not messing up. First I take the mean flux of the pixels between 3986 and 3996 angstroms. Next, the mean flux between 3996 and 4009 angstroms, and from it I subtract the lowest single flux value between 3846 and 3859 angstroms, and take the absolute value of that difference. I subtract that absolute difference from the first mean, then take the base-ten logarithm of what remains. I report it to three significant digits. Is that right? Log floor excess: 1.04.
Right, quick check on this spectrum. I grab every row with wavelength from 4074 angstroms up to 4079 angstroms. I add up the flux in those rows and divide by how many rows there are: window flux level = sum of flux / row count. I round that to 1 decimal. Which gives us 11.3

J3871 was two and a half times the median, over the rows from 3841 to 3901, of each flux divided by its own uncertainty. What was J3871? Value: 60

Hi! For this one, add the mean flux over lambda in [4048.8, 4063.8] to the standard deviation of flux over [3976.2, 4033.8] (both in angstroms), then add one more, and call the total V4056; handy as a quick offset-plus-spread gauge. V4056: 13.4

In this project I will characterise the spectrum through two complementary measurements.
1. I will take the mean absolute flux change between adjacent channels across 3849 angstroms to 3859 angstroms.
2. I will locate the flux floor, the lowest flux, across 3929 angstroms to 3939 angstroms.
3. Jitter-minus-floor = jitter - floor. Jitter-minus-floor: -5.4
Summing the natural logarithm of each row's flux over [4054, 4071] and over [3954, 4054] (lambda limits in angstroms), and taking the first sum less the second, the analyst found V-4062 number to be -78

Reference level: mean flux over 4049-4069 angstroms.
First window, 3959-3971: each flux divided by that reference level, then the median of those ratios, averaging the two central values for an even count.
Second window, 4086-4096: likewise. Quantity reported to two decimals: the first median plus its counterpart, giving 1.75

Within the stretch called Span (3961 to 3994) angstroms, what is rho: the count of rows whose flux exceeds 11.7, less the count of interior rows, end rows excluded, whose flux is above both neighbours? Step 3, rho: 1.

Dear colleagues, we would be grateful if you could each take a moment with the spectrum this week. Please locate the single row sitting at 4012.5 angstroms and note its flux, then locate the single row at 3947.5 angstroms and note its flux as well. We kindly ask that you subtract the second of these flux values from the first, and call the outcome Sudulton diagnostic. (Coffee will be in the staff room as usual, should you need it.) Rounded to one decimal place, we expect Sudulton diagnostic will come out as 1.9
